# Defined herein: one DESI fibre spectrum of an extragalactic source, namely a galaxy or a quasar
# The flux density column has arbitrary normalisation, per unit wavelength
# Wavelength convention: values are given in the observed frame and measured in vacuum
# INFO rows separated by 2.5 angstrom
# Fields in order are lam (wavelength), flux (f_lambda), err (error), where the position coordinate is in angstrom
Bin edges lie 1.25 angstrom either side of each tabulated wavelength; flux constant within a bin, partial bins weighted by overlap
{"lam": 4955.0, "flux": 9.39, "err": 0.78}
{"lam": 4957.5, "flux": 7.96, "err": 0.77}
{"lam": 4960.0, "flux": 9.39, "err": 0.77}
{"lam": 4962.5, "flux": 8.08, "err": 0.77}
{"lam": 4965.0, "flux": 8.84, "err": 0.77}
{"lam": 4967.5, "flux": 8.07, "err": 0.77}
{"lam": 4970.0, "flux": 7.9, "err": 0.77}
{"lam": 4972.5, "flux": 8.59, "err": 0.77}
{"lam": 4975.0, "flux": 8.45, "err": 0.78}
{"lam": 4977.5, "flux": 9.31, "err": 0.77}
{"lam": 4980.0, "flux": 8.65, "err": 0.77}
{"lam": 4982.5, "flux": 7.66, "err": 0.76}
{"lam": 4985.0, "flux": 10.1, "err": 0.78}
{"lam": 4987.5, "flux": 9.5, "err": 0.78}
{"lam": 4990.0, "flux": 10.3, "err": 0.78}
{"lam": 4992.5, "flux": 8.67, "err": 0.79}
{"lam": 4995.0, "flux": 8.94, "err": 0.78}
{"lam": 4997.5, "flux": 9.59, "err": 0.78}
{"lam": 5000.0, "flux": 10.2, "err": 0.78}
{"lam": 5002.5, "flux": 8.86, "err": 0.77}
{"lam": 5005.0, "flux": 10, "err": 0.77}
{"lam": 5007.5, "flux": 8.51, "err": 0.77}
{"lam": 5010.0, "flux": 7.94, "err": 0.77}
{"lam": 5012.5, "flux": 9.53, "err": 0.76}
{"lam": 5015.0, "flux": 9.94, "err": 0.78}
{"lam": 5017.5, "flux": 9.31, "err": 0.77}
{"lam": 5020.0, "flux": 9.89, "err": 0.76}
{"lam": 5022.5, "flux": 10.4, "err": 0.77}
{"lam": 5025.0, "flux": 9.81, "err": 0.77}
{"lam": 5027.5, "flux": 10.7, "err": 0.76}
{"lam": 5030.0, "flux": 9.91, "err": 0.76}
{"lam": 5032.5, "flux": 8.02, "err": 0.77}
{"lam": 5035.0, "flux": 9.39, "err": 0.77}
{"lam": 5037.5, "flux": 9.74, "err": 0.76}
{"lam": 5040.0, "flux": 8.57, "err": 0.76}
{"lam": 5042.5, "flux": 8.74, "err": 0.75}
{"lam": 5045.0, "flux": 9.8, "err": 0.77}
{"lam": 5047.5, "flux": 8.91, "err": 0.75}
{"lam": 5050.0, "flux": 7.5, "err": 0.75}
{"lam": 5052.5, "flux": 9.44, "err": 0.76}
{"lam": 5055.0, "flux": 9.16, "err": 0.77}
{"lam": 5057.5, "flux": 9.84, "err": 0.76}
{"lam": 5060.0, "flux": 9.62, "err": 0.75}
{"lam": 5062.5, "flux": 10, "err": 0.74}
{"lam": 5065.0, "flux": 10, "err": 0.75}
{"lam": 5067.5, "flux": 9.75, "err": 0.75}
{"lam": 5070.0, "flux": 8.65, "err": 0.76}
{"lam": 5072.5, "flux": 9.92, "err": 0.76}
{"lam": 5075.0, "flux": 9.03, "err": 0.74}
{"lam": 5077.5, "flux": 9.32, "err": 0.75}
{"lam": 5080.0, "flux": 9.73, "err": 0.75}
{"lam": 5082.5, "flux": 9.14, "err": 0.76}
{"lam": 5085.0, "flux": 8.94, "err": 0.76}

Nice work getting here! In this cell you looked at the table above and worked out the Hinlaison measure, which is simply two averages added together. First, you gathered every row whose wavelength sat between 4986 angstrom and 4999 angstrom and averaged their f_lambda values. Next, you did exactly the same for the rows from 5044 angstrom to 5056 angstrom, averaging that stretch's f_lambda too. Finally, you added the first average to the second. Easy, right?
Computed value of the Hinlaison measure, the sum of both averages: 18.4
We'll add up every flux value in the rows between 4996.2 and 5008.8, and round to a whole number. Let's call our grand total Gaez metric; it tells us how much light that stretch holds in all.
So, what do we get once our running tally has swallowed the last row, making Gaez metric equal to 47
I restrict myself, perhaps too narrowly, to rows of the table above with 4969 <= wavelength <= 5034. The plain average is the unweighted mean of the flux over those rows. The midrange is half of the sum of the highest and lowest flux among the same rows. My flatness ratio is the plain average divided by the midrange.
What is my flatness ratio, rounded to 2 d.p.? 1.01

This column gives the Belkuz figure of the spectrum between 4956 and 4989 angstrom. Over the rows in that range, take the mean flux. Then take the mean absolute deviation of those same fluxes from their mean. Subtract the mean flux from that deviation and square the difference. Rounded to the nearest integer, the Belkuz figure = 65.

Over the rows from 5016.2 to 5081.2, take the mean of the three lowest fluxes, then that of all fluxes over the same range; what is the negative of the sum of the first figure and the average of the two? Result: -16.8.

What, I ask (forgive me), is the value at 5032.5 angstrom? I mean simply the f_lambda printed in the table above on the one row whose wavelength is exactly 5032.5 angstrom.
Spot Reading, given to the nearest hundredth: 8.02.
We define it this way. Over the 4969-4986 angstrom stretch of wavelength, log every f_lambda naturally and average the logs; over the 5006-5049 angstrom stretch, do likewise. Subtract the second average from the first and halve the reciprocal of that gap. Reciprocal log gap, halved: -6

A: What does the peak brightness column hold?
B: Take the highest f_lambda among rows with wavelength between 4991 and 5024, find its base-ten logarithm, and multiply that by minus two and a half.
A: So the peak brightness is -2.54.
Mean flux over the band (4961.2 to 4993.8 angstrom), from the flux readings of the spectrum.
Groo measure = 8.78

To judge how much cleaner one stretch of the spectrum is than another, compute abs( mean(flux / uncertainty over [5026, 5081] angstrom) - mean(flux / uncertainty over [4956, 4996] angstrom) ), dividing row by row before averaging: 1.0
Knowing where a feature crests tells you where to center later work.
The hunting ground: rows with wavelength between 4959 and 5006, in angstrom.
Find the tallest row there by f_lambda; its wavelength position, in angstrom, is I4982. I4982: 4990.0 angstrom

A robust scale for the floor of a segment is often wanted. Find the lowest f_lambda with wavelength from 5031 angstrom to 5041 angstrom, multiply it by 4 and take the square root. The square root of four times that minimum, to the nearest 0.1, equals 5.7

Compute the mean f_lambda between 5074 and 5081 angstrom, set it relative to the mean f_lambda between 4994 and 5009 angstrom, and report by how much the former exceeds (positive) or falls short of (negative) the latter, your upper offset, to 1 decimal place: 0.0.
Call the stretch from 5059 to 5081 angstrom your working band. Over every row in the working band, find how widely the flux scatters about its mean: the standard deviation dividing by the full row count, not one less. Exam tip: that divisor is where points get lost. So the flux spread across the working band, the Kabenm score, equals 0.44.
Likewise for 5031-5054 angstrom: 0.74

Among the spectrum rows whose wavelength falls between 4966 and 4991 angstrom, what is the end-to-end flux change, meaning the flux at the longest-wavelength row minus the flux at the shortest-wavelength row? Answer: 2.2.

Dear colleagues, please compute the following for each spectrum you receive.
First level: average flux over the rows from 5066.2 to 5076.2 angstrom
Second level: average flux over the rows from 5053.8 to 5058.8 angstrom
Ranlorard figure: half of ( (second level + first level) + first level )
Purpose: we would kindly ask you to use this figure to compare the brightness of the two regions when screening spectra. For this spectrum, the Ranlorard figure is 14.1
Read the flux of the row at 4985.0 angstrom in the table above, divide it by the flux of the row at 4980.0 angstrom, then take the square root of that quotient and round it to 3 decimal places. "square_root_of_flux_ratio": 1.081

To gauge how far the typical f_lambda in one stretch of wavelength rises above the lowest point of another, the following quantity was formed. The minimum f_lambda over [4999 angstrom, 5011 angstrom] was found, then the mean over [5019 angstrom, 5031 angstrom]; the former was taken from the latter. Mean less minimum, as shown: 2.2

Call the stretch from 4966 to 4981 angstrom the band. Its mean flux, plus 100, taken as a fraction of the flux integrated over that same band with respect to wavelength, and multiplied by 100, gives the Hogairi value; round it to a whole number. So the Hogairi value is 85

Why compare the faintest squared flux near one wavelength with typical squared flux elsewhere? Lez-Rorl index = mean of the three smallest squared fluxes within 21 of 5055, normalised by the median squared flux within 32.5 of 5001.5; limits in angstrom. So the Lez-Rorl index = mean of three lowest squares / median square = 0.77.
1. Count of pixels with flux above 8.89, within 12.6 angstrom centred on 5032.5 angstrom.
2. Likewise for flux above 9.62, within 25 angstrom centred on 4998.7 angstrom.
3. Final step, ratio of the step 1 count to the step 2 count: 1.33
